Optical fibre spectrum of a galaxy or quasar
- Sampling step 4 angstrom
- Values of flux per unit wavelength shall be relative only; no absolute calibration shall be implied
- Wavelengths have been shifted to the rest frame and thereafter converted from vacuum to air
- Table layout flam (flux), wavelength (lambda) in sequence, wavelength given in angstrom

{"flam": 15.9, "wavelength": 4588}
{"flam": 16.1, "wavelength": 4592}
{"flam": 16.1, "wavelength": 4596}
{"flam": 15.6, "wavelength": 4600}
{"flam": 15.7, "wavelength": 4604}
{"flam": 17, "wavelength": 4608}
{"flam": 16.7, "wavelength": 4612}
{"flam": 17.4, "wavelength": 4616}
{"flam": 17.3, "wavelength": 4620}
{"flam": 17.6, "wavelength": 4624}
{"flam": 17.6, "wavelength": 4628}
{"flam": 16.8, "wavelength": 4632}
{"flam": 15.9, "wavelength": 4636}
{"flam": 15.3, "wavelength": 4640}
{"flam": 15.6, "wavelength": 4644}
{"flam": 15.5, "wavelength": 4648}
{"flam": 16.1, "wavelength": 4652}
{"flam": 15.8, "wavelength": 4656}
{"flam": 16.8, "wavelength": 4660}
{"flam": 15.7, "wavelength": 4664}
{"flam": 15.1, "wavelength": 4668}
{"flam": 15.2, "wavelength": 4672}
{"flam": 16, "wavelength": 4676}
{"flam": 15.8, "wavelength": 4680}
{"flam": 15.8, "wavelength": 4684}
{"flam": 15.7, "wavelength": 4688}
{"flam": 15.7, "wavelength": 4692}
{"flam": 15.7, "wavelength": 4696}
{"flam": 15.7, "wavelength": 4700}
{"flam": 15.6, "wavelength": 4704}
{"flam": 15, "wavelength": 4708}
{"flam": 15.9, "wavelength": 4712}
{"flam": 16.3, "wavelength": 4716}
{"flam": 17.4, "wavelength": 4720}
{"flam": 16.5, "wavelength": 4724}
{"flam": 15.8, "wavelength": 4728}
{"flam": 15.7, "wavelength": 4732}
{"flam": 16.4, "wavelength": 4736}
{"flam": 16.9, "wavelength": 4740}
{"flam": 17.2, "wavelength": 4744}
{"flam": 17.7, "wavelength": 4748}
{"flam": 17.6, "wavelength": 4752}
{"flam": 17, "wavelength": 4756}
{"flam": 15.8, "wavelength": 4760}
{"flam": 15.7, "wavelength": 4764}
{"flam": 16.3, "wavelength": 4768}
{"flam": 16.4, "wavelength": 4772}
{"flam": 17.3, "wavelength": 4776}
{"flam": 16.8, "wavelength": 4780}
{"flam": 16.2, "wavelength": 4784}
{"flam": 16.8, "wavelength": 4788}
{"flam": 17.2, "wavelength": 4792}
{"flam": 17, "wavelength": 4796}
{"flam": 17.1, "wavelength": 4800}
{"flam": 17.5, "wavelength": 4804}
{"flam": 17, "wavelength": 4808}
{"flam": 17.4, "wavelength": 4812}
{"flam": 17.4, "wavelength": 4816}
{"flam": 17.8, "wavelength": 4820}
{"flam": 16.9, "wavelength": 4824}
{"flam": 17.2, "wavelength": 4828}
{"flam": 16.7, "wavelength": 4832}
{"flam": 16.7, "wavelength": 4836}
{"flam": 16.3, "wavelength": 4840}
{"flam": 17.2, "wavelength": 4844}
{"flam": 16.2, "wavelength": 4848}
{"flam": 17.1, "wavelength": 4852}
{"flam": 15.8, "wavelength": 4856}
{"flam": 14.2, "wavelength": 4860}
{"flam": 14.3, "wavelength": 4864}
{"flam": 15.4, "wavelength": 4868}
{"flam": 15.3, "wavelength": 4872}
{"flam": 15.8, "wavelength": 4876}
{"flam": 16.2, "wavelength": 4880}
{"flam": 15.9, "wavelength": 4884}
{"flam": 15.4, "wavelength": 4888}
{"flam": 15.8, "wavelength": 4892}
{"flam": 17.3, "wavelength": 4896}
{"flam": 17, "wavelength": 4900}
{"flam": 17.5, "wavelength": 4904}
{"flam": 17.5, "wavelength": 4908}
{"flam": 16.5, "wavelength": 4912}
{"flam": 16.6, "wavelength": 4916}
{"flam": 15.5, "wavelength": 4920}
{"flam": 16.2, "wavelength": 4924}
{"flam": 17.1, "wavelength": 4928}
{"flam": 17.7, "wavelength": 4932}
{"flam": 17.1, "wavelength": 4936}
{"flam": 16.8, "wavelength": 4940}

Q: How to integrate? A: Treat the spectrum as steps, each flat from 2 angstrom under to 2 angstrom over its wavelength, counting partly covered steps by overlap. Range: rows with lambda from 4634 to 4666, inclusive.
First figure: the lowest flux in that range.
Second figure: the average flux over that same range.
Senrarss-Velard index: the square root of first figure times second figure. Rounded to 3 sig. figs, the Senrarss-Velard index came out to 15.6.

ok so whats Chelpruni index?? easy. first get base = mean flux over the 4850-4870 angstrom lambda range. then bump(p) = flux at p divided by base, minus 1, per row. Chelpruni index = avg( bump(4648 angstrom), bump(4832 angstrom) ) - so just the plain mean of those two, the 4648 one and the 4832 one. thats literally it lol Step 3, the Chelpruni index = 0.048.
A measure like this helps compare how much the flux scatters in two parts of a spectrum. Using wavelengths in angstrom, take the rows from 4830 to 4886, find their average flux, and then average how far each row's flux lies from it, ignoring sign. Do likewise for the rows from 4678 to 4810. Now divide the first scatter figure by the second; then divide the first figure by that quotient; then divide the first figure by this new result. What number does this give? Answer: 1.1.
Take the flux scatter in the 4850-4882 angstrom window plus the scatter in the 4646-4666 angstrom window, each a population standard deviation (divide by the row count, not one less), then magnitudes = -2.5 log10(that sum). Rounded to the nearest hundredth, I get -0.32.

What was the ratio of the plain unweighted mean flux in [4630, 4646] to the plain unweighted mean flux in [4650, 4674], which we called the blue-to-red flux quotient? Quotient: 1.01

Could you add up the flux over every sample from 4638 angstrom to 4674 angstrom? 141.1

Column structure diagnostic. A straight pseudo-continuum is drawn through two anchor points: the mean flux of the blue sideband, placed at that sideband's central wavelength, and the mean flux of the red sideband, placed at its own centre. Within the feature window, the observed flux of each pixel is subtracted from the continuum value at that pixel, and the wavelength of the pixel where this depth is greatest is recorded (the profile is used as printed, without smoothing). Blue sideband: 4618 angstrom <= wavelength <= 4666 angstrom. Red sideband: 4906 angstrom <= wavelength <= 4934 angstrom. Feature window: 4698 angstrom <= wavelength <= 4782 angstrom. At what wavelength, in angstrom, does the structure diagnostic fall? 4708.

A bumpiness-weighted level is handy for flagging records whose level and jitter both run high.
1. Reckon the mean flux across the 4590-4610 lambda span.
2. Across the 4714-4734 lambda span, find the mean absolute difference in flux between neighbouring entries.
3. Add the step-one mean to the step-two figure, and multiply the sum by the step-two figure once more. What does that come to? 12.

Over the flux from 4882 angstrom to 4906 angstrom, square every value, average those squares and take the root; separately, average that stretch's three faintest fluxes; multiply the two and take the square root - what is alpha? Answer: 16.1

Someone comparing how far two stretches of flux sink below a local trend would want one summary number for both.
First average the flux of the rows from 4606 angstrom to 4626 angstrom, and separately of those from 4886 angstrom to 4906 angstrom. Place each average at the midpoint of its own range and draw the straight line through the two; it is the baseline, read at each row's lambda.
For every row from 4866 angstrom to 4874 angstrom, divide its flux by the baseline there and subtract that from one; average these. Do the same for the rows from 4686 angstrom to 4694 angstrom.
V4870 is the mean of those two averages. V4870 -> 0.079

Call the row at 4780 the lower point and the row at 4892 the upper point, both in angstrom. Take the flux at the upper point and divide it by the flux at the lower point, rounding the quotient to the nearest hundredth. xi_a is 0.94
